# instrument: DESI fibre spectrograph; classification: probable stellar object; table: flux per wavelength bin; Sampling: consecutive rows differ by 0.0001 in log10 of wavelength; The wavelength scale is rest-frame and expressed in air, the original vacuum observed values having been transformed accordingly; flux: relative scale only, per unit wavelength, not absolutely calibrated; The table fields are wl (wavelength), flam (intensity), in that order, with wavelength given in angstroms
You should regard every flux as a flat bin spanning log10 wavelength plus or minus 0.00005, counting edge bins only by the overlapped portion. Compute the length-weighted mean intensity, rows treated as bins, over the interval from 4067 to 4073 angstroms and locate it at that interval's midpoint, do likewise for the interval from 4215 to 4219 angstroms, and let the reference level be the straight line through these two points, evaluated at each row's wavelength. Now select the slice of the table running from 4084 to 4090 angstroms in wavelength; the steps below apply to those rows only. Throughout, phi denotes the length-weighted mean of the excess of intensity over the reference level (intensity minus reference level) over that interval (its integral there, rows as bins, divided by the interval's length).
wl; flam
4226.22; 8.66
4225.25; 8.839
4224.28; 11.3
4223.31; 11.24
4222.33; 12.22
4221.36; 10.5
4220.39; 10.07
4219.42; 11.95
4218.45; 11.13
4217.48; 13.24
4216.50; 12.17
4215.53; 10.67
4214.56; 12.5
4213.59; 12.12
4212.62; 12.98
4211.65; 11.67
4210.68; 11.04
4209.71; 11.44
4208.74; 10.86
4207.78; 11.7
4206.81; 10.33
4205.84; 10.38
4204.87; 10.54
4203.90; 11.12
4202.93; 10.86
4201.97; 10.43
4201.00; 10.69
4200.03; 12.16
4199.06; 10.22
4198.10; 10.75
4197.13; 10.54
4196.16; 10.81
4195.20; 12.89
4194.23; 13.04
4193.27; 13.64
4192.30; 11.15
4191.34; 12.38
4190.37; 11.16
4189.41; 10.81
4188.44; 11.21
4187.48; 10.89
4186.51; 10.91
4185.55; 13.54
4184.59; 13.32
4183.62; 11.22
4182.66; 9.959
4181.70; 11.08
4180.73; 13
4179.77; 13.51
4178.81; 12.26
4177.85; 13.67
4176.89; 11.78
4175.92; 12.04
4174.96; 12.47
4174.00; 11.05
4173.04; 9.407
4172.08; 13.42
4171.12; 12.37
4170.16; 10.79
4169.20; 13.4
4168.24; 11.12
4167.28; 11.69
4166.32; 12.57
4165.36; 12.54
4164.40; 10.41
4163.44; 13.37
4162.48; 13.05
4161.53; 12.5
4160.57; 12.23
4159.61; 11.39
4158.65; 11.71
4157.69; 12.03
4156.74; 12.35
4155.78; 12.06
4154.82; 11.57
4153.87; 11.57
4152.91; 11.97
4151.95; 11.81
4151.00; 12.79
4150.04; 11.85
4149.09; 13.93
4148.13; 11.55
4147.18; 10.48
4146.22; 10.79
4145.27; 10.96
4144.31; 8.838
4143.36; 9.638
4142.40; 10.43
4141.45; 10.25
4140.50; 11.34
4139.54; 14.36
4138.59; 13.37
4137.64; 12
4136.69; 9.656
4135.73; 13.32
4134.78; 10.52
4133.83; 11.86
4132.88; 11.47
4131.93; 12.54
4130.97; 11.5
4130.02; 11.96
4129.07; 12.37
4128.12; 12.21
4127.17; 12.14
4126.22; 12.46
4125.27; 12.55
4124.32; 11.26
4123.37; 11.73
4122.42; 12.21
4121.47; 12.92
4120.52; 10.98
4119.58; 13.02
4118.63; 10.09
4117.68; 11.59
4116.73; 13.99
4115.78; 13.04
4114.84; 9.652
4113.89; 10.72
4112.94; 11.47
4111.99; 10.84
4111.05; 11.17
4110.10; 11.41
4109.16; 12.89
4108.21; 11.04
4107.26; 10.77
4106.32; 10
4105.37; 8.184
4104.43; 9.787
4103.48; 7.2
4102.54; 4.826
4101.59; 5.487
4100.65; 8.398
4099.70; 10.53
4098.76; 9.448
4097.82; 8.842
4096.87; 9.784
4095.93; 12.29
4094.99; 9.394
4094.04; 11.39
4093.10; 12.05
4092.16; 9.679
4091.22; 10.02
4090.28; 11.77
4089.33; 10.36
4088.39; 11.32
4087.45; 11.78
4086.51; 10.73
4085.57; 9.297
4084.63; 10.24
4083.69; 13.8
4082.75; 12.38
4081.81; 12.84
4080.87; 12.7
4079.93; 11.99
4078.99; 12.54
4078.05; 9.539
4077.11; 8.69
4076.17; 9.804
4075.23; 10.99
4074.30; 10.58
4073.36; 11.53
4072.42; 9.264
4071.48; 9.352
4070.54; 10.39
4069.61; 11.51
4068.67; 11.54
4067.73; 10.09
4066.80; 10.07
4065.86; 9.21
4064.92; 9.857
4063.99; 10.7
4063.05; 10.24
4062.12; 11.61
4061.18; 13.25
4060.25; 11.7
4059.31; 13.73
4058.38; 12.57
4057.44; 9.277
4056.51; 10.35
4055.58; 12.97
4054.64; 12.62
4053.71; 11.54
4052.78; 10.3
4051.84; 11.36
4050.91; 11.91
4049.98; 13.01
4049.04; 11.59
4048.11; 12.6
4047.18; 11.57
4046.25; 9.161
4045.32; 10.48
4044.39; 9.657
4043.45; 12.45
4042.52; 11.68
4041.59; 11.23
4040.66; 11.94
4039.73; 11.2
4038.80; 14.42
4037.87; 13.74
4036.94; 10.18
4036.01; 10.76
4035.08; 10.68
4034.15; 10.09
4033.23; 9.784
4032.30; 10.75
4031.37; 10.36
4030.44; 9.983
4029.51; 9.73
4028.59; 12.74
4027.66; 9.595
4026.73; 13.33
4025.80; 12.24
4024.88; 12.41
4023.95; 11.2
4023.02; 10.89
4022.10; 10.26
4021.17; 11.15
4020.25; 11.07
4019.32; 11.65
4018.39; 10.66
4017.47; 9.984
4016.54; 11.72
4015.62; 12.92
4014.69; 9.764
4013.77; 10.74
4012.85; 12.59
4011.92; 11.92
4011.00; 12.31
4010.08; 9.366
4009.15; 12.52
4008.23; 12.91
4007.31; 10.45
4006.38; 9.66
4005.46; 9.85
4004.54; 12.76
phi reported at 0.2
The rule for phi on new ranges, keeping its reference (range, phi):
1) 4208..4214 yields -0.1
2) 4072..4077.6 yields -0.3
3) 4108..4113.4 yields 0.7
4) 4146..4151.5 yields 0.8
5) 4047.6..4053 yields 1.7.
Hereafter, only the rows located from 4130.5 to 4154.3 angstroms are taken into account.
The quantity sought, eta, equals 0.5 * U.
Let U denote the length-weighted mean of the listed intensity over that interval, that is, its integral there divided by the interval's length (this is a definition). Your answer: 5.8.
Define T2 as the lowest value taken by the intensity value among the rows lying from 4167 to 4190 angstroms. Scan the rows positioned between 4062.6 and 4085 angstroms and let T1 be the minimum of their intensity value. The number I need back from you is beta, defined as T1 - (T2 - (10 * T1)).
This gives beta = 86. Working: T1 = 8.69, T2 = 9.407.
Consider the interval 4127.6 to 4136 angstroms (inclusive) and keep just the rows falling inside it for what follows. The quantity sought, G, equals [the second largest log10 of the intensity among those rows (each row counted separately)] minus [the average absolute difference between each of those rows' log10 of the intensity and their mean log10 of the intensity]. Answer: 1.08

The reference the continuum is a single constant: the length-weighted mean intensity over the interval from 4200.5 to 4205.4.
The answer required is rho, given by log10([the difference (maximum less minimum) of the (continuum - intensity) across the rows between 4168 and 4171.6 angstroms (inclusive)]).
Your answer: 0.42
